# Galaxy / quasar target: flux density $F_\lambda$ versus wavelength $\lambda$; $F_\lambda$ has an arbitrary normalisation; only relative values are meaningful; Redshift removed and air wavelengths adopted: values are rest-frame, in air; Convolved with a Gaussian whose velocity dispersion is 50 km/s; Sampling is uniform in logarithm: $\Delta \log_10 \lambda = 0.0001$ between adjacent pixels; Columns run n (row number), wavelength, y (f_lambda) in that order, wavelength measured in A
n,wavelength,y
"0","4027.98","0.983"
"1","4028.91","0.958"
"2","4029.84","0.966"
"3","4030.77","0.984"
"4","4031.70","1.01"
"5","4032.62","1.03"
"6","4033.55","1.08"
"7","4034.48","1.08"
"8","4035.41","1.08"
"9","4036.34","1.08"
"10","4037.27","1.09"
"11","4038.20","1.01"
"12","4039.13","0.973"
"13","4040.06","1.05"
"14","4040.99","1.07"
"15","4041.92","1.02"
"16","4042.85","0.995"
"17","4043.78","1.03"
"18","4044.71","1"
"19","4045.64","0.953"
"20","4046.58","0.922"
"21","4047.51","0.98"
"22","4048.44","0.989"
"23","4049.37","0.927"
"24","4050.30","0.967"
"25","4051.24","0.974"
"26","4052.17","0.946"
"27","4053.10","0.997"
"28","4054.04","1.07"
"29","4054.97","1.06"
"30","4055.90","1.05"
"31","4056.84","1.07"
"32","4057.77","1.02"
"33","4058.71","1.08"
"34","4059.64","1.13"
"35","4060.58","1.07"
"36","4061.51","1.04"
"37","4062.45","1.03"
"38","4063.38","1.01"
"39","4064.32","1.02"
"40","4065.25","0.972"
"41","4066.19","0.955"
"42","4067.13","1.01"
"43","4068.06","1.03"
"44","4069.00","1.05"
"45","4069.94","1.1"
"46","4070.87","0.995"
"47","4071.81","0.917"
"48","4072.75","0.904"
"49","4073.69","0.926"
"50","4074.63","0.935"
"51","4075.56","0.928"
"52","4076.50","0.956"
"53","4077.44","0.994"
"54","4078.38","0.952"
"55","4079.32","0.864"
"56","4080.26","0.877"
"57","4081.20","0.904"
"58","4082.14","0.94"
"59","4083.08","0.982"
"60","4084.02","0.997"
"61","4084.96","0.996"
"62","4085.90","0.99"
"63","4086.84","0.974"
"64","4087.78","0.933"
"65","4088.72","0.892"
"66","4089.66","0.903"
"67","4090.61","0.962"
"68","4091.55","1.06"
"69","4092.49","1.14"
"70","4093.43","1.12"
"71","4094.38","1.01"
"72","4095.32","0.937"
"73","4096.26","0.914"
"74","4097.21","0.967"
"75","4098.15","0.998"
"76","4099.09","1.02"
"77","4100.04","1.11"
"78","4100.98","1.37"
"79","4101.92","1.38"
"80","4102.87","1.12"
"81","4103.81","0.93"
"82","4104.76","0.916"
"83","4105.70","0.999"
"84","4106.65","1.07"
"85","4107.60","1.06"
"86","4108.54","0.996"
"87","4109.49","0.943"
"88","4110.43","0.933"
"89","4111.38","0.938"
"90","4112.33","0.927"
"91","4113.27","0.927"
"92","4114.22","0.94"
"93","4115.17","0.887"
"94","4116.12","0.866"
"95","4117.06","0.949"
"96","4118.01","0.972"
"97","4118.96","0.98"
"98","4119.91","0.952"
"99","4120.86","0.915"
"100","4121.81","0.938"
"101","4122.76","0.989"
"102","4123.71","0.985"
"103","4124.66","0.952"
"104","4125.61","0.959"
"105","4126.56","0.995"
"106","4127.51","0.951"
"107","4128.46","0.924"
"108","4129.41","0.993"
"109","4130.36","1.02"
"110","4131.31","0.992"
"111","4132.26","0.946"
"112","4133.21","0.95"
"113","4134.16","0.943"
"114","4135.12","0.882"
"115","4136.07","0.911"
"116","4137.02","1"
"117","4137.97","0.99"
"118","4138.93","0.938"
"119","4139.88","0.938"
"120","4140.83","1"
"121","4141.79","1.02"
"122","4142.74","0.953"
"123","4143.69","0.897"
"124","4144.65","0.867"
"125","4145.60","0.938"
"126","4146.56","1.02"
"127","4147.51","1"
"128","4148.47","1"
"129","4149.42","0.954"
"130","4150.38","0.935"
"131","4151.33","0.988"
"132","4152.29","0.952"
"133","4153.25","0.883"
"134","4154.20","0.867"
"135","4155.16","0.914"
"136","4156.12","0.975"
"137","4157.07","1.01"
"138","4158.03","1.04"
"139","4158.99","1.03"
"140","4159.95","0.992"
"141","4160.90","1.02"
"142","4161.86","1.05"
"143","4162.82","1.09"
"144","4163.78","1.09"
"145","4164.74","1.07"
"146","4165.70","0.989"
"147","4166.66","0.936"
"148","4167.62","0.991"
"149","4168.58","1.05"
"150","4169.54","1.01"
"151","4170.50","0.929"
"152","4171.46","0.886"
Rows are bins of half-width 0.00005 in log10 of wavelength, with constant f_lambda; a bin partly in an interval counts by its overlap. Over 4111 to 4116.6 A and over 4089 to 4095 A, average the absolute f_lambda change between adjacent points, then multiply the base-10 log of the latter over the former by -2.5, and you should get -1.4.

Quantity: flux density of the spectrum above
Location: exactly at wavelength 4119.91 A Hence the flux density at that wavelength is 0.952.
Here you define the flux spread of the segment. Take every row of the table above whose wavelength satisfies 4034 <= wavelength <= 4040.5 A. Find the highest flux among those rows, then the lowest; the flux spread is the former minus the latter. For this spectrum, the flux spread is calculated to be 0.117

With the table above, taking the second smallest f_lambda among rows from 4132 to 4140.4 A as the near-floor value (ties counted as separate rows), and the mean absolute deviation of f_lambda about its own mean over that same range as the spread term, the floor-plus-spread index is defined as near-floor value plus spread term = 0.94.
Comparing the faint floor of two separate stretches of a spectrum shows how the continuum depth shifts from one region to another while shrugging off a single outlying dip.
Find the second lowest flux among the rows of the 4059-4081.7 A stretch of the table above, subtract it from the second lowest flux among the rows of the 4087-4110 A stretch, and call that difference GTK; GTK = 0.03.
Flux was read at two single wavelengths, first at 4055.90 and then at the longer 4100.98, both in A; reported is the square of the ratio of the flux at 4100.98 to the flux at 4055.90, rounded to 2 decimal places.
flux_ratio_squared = 1.70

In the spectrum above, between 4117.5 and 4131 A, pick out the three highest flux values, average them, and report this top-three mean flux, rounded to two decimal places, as 1.00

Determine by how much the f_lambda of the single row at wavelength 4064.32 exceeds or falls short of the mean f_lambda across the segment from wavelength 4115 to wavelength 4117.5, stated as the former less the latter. 0.12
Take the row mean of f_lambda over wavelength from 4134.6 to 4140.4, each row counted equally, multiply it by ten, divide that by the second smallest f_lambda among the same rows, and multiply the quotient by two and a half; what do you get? 25.9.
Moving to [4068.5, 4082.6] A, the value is 27.1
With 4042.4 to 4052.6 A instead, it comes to 26.2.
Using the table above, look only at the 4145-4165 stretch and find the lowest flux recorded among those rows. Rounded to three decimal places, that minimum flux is 0.867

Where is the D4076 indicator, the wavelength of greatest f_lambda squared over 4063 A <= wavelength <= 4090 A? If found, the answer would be 4069.94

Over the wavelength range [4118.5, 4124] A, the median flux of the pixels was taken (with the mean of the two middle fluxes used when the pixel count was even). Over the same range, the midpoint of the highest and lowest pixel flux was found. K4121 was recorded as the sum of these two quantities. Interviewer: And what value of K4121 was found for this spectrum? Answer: 1.918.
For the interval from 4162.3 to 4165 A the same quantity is 2.170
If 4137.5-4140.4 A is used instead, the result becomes 1.902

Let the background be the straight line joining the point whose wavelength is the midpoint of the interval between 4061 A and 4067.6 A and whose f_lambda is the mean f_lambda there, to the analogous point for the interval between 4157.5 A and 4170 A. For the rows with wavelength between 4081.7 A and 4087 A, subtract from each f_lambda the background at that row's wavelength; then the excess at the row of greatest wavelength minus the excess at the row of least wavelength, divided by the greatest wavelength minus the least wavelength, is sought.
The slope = 0.0070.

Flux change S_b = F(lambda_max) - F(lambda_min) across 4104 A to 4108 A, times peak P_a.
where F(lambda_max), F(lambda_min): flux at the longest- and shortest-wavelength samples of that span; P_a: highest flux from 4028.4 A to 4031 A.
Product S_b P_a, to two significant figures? 0.14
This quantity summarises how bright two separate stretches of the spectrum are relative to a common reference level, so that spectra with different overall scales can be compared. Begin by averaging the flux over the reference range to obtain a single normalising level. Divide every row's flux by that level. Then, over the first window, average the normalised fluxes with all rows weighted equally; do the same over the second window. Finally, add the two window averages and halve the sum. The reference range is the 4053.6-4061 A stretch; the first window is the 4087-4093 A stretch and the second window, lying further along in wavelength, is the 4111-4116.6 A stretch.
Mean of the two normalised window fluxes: 0.89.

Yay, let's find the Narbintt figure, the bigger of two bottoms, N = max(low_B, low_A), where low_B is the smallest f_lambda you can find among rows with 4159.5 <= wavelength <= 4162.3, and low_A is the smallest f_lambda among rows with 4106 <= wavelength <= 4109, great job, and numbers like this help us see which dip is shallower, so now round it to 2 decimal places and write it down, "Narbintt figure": 1.00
